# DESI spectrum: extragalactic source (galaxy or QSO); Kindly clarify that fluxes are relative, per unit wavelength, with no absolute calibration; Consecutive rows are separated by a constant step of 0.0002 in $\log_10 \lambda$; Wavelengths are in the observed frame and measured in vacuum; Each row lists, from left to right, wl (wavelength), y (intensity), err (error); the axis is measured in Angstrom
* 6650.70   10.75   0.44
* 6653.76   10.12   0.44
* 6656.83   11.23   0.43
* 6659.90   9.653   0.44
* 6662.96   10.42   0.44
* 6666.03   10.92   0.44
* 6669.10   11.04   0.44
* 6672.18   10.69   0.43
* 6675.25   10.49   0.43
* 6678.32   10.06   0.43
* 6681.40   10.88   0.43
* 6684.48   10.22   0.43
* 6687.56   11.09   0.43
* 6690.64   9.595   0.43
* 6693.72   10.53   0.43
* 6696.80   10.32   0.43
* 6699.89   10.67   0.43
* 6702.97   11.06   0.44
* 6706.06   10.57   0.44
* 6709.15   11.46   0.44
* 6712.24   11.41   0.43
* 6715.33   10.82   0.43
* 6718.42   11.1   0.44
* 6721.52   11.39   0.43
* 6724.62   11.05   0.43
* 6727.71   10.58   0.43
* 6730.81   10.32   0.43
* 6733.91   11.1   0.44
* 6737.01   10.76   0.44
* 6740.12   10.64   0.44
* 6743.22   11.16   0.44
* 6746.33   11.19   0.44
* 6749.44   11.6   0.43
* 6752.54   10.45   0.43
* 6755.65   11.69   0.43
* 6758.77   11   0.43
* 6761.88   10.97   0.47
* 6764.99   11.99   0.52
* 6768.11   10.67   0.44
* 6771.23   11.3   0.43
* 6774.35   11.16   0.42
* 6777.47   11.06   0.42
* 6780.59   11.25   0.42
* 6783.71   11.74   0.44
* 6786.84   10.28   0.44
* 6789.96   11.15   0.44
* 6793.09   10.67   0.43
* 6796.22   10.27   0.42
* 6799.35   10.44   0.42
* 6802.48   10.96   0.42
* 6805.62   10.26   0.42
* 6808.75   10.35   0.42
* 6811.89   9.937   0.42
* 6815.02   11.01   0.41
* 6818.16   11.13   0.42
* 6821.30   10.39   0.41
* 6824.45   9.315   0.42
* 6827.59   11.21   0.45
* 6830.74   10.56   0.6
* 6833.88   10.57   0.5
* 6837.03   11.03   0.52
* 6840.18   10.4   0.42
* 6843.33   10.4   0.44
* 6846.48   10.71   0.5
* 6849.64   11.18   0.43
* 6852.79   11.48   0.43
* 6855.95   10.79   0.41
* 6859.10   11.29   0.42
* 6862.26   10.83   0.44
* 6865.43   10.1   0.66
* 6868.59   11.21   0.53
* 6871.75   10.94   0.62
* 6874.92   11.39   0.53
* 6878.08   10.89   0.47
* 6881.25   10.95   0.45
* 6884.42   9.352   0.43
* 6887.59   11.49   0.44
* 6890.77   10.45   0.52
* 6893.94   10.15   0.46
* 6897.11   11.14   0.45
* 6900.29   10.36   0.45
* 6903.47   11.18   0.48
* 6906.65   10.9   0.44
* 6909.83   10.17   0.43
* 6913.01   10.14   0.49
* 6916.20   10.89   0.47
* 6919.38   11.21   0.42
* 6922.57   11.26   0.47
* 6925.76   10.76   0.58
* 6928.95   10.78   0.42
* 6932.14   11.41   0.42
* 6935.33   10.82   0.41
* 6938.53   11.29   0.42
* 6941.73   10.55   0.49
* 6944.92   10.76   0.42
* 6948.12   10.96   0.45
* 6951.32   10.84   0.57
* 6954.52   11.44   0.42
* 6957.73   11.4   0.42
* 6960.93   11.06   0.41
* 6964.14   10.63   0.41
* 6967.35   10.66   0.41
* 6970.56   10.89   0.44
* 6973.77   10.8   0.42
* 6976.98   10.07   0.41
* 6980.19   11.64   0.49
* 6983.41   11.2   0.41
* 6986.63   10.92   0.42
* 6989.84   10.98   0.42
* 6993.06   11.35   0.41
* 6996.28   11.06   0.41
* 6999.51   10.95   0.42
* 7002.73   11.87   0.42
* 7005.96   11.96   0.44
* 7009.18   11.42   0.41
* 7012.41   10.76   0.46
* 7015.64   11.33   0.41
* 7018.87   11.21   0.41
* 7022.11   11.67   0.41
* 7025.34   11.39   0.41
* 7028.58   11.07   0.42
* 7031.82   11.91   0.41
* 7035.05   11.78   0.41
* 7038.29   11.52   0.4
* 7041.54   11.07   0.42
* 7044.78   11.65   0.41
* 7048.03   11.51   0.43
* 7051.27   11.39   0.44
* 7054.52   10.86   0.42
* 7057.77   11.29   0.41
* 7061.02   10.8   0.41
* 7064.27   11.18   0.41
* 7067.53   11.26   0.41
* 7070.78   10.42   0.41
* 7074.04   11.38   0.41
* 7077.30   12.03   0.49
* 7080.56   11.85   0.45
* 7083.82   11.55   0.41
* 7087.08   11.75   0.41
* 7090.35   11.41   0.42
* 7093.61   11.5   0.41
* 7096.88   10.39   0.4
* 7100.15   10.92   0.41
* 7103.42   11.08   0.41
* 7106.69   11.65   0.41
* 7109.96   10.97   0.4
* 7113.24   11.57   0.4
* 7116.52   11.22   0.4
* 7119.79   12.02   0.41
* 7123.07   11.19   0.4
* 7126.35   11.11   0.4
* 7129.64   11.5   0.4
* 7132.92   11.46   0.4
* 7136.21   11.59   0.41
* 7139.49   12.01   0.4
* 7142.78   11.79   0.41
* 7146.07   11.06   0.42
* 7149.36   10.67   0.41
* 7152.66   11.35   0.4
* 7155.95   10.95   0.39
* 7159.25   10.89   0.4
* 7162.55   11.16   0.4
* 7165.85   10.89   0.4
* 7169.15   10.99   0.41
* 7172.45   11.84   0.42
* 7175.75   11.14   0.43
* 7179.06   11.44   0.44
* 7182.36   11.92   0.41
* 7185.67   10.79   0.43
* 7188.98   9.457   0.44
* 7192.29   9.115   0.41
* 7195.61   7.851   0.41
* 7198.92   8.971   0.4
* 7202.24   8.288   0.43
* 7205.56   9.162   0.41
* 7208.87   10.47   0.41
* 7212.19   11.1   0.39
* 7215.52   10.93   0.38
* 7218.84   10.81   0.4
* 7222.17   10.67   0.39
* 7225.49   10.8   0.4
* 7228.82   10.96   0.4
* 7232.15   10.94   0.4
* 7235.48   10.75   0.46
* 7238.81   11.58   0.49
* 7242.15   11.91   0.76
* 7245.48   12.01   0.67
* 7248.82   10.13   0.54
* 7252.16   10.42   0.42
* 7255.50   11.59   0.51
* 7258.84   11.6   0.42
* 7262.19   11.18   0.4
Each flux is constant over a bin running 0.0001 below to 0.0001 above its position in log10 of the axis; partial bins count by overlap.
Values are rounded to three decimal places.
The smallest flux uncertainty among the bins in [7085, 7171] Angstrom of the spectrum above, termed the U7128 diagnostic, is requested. 0.390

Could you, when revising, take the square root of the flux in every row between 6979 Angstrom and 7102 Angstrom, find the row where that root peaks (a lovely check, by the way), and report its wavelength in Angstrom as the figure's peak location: 7077.30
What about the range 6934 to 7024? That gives 7005.96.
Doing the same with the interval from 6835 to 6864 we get 6852.79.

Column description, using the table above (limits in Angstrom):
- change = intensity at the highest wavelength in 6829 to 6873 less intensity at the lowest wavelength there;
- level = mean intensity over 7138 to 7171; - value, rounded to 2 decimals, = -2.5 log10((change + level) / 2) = -1.90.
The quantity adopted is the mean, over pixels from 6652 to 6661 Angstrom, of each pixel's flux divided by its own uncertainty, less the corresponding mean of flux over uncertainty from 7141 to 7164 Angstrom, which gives -3.8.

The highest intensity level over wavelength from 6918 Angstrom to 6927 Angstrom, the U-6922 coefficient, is 11.26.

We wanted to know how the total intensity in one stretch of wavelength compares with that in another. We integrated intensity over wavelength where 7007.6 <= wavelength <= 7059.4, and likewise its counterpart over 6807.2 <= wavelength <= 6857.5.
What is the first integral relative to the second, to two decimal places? 1.10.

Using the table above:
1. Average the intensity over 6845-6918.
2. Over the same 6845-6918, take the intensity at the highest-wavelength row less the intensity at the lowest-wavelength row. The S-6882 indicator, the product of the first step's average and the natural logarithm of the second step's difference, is -18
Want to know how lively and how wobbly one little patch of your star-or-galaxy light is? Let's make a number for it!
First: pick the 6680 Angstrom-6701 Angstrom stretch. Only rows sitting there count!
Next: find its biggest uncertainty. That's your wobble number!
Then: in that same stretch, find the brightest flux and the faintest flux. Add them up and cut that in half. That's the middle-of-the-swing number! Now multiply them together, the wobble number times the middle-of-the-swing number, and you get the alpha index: 4.4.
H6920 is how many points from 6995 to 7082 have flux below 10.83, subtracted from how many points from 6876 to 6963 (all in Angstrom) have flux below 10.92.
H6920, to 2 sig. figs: 12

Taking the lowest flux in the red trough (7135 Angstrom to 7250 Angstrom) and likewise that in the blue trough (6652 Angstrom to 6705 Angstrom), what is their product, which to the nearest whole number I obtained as 75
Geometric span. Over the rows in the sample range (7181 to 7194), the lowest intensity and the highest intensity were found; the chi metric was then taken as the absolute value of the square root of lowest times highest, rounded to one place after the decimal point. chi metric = 10.4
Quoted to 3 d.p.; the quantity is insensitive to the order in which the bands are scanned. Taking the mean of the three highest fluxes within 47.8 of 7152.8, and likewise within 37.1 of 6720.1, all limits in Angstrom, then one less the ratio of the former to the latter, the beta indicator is -0.035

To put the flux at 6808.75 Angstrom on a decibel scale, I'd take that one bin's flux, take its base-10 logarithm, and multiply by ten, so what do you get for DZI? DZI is 10.15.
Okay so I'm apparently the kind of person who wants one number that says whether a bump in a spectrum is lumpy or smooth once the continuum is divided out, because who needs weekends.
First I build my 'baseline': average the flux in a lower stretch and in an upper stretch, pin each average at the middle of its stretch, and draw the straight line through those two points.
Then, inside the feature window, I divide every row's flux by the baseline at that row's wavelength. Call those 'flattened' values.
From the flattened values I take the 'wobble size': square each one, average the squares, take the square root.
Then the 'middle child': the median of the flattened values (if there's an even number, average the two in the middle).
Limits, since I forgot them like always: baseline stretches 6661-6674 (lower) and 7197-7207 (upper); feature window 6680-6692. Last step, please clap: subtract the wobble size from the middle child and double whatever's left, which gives 0.014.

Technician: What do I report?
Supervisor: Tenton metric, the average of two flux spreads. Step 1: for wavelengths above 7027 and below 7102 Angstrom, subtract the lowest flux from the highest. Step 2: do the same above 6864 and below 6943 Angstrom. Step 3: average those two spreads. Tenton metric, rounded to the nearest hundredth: 1.89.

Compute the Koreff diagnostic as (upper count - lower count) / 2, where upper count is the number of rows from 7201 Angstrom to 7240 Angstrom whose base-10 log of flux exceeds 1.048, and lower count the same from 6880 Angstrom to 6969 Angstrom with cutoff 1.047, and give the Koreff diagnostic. -3.5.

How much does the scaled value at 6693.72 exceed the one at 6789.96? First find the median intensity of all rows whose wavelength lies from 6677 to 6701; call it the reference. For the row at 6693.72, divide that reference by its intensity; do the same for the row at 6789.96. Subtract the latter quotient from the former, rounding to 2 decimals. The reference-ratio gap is 0.06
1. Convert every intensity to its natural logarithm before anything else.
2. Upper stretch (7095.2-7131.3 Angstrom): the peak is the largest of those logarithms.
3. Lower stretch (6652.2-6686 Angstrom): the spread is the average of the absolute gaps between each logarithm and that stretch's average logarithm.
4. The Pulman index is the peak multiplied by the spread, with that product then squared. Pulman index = 0.0086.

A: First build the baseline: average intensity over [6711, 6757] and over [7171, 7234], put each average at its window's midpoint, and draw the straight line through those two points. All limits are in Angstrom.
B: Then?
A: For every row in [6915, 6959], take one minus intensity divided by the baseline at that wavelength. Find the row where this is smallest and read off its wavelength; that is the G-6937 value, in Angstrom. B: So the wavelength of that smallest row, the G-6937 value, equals 6954.52 Angstrom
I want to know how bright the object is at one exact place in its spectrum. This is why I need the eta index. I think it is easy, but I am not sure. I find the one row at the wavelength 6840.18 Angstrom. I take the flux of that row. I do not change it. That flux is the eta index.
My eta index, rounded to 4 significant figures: 10.40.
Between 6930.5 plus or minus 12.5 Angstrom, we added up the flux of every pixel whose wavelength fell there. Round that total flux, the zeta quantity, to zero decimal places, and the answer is 88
